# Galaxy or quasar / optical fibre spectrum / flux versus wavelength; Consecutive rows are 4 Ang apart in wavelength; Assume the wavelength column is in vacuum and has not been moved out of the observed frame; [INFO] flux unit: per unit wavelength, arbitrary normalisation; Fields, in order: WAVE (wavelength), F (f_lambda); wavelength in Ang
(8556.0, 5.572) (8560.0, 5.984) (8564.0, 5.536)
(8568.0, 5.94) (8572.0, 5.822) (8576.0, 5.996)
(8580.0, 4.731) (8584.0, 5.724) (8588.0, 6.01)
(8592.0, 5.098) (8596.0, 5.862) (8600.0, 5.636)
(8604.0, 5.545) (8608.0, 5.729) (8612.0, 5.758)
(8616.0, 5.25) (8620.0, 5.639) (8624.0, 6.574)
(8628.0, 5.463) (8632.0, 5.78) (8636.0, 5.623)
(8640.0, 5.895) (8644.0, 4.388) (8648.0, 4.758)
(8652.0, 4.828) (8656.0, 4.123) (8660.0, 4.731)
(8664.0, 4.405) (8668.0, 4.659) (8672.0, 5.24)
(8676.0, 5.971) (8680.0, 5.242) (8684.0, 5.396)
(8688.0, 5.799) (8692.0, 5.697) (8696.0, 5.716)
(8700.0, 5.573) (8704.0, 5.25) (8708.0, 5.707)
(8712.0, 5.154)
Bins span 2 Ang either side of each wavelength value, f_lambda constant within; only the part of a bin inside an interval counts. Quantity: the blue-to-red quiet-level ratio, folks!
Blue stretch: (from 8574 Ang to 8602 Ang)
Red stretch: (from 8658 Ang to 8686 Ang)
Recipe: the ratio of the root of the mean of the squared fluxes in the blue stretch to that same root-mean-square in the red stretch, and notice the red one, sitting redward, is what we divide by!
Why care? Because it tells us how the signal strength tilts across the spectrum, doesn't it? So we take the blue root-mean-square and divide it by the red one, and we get 1.09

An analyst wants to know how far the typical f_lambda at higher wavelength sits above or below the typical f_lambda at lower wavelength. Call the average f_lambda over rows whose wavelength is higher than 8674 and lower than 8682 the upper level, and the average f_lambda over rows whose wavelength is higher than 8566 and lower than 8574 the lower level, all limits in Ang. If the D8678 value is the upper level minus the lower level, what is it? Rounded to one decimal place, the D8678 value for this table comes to -0.3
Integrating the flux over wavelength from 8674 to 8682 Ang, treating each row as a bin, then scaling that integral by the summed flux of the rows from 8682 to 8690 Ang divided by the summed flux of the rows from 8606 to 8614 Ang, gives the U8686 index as 43.7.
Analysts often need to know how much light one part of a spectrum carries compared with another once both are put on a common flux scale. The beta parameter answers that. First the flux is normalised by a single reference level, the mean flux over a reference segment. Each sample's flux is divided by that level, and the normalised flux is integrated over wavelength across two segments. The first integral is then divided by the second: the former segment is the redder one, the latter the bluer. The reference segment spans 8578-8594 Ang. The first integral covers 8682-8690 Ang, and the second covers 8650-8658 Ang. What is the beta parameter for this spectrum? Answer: 1.25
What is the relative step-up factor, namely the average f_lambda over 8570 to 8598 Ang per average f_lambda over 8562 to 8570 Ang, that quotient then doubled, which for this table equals 1.95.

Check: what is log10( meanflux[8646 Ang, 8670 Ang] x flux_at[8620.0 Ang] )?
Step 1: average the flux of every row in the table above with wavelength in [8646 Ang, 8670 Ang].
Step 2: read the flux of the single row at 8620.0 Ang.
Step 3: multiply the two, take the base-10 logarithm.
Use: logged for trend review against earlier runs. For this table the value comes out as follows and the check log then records 1.41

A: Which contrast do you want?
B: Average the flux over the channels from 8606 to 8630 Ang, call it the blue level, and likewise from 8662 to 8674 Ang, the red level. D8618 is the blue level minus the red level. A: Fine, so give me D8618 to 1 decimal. 1.0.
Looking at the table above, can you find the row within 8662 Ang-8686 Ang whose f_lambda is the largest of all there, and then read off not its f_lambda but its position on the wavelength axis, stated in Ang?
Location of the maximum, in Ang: 8676.0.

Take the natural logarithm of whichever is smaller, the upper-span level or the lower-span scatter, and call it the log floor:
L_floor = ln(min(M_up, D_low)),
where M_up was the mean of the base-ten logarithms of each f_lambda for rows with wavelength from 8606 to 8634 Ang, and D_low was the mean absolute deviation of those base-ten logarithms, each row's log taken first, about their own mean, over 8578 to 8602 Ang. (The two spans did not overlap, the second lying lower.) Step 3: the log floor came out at -3.43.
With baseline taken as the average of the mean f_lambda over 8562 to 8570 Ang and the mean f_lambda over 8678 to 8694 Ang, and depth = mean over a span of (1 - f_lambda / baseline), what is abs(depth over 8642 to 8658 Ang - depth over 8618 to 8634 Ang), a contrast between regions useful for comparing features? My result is 0.24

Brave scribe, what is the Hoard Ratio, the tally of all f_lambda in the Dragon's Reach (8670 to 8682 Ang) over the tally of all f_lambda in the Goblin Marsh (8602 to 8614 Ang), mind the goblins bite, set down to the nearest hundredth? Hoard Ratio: 0.97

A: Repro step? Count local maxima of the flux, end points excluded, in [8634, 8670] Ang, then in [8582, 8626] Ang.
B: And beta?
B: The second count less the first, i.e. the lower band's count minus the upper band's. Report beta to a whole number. 0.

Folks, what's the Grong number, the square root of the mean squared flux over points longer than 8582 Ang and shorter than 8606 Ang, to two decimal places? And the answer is 5.65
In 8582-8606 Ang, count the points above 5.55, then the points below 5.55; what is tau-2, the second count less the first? -2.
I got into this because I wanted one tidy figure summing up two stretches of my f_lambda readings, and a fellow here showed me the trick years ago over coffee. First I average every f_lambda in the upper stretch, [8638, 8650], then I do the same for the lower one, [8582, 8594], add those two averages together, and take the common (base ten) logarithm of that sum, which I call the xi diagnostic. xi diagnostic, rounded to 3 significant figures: 1.03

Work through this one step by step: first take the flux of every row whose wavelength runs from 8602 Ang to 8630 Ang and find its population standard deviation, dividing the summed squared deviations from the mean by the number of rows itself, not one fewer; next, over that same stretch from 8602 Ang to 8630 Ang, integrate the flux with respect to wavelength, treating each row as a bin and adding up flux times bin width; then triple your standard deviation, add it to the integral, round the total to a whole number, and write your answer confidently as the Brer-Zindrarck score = 161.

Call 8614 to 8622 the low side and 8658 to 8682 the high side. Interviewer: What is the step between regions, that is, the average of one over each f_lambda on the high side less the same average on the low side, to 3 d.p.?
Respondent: 0.016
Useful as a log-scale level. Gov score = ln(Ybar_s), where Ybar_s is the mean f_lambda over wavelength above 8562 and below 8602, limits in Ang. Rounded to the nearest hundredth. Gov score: 1.73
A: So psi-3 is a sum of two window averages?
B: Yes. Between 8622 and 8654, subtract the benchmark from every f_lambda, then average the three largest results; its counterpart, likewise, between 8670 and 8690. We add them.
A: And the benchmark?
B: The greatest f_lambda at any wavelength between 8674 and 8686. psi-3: -0.14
